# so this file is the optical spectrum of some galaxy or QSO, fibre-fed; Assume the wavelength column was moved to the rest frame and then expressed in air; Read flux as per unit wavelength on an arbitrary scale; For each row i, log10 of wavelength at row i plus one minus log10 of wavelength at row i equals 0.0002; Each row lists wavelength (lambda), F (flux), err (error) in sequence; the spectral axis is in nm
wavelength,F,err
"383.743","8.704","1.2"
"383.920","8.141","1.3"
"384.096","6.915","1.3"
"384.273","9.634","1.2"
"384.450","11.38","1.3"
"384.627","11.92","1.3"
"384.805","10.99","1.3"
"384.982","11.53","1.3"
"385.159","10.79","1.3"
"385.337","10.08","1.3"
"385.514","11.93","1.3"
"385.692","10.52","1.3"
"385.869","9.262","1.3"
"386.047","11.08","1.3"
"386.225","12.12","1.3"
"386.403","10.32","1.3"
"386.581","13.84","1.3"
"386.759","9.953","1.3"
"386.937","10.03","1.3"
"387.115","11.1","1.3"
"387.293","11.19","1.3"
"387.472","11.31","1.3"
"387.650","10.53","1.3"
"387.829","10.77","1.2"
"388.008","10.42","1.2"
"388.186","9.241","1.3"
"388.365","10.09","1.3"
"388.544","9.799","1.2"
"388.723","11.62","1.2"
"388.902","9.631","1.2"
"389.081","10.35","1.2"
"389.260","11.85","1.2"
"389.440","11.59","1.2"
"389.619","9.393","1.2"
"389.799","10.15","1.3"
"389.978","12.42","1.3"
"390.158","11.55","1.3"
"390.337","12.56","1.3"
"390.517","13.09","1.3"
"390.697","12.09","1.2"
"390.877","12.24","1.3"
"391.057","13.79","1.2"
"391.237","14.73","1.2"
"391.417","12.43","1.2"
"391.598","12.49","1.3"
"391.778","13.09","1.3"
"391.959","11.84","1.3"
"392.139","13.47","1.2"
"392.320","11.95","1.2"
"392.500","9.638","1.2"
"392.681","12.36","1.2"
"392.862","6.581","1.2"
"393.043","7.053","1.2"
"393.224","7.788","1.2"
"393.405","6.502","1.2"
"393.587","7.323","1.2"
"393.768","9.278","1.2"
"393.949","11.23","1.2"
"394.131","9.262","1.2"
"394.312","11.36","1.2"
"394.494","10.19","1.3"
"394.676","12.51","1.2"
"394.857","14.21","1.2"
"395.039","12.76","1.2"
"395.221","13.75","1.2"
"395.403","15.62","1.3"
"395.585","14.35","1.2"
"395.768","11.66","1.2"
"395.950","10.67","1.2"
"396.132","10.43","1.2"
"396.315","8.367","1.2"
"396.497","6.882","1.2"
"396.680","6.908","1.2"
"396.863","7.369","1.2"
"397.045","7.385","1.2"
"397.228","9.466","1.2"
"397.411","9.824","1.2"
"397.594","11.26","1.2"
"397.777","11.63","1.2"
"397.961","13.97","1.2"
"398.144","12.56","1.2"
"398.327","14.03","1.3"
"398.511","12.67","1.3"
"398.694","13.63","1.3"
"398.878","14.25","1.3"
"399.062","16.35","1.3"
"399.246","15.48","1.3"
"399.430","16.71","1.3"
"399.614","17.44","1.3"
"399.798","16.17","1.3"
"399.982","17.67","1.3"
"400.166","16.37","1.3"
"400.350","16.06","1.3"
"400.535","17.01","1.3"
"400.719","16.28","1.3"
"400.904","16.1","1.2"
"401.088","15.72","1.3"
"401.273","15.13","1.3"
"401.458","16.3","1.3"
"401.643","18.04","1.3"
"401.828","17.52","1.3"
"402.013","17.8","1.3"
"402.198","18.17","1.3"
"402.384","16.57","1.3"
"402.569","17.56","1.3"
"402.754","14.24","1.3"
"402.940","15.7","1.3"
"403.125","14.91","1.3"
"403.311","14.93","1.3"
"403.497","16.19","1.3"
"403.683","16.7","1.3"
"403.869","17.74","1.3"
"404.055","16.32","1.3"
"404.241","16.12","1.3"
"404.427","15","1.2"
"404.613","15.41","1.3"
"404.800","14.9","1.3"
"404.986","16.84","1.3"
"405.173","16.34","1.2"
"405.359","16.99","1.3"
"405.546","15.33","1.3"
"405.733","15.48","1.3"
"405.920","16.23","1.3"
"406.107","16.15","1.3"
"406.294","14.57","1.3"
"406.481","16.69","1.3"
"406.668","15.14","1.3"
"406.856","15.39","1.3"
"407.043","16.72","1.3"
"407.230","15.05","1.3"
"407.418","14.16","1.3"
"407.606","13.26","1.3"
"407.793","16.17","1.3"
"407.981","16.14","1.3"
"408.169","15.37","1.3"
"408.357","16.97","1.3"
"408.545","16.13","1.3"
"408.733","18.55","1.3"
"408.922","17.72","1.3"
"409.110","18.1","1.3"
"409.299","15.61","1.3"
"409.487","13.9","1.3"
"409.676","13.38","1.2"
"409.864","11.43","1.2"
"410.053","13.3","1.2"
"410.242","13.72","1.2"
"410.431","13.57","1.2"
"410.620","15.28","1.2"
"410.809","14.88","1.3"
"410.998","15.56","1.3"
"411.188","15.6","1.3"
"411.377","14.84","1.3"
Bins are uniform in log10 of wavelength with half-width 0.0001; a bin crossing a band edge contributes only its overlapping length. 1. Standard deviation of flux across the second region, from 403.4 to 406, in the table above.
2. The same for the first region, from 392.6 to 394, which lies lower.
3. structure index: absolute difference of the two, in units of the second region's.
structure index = 1.7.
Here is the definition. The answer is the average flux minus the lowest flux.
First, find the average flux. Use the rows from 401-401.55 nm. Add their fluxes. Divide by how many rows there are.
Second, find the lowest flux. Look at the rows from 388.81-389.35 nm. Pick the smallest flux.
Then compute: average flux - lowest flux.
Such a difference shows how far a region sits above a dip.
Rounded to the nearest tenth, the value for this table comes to 6.1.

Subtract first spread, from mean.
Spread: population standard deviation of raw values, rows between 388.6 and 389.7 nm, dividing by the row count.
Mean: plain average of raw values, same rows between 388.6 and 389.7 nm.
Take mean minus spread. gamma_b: 10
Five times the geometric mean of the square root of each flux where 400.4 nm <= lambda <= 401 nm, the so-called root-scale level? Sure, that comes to 20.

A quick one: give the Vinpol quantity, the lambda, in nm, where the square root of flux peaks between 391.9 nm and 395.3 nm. 394.857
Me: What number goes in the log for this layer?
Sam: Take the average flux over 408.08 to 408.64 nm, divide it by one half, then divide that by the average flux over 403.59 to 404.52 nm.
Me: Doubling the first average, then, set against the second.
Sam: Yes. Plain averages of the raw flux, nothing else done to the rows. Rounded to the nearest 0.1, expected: 2.0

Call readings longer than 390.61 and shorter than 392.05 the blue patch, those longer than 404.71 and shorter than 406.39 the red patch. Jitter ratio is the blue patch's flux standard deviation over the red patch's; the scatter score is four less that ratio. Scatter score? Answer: 2.8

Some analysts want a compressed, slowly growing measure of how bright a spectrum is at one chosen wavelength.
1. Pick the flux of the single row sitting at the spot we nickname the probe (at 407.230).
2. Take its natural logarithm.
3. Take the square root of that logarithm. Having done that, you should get 1.65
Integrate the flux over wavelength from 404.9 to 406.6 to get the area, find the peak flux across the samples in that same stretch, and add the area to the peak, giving 44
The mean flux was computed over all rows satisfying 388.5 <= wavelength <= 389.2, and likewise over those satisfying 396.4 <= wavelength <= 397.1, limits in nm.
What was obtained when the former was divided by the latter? 1.5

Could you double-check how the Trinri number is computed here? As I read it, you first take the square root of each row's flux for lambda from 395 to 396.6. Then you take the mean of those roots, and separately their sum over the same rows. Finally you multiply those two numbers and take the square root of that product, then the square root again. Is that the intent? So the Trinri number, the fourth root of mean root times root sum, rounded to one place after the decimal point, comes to 3.2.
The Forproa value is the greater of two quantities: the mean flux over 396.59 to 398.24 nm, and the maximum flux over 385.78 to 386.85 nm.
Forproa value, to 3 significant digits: 13.8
